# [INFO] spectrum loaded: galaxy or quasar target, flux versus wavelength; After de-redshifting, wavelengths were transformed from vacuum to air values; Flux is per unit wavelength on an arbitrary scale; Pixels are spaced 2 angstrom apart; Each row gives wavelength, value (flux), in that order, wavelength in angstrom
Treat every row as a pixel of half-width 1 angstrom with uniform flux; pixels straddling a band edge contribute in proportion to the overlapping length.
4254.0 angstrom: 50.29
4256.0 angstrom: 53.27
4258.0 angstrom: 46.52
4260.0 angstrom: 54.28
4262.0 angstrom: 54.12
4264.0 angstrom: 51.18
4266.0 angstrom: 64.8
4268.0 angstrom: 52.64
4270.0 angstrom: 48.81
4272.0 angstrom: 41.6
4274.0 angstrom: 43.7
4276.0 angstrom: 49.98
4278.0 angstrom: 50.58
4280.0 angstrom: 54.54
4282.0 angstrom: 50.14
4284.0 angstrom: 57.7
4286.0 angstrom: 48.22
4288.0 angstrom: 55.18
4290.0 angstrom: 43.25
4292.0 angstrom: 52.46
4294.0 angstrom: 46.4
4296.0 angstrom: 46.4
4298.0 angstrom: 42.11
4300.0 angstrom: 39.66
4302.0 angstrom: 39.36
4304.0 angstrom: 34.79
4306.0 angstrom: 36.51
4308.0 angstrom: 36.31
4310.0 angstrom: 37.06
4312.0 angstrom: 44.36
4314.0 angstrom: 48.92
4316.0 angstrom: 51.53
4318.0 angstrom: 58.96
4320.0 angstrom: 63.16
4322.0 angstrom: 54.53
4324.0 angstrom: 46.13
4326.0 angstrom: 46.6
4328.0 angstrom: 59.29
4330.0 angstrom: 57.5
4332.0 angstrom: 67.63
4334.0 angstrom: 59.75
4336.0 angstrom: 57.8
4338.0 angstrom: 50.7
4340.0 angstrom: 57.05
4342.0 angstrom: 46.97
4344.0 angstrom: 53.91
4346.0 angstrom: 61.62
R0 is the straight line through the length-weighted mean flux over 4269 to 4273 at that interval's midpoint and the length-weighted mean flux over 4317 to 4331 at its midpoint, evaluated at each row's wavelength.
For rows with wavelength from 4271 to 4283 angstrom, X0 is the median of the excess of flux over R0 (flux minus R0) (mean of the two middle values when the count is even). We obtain 3.4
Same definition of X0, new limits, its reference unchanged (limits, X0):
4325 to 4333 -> 2.3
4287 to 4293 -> 3.3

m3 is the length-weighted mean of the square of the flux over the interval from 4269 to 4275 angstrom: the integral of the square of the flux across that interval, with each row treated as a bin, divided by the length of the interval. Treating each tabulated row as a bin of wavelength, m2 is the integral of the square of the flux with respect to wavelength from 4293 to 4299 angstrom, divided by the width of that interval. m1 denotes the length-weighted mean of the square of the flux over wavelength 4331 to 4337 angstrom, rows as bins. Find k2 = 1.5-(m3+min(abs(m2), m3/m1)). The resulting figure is -2007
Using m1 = 3828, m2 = 2026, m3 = 2008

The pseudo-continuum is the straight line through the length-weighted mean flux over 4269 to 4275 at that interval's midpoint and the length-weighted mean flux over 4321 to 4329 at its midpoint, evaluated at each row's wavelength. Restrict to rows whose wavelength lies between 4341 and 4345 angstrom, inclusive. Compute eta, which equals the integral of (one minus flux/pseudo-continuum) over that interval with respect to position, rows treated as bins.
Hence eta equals 0.3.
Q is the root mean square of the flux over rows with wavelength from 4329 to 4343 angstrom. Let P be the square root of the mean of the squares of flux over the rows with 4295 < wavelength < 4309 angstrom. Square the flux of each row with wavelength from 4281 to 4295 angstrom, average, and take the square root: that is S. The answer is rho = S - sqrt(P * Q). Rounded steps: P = 39.5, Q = 57.1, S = 50.7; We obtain 3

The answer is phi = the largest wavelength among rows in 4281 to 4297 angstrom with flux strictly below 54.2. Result 4296.0 angstrom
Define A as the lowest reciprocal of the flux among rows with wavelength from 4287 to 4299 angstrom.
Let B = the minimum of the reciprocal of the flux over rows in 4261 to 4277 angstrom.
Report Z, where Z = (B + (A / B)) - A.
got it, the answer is 1.17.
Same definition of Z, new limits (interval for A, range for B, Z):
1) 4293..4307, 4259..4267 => 1.39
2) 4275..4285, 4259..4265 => 0.94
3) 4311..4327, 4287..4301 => 0.88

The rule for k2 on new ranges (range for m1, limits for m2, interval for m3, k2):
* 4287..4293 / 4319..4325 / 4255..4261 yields -2649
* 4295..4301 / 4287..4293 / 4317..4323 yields -3480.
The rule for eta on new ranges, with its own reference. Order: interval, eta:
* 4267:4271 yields -0.6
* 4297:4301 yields 0.6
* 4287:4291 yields -0.2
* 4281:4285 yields -0.7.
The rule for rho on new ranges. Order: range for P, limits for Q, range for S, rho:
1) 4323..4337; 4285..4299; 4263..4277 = -1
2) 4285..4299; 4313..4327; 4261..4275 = 1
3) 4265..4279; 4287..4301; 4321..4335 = 8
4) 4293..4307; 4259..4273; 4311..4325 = 6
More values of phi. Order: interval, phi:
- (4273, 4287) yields 4286.0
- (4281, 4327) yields 4326.0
